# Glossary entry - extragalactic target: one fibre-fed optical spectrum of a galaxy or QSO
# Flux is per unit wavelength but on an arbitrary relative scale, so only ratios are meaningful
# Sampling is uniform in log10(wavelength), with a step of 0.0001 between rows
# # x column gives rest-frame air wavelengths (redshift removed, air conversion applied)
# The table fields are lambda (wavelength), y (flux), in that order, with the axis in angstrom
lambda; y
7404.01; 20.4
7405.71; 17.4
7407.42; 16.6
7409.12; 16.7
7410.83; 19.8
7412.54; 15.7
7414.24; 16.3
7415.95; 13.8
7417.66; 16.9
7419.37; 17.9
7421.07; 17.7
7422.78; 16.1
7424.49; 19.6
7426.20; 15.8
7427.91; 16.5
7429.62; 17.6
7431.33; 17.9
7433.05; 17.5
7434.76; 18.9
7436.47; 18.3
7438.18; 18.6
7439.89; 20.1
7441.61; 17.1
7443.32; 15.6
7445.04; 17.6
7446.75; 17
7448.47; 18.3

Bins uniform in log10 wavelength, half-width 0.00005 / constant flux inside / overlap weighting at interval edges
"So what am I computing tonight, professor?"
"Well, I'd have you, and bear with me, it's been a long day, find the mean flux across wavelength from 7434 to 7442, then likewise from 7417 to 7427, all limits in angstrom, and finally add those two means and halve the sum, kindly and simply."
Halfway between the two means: 18.0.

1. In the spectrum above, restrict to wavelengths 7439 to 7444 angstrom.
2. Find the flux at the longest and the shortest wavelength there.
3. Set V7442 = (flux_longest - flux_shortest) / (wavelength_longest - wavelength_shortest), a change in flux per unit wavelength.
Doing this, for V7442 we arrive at -1.3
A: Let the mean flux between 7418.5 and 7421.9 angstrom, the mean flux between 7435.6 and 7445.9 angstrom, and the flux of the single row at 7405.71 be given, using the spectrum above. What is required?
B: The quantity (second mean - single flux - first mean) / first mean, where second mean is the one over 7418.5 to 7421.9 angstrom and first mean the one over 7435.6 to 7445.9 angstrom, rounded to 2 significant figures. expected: -0.98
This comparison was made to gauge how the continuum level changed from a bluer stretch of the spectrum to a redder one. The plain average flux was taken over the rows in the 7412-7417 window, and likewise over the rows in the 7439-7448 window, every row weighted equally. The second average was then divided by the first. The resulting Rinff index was 1.14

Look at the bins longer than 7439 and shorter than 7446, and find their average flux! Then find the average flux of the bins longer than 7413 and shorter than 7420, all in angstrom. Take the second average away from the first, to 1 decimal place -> 1.4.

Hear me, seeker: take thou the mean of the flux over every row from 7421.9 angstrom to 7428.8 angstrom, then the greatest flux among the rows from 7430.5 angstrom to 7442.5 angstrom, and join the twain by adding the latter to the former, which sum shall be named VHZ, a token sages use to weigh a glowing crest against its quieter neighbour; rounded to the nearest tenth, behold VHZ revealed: 37.1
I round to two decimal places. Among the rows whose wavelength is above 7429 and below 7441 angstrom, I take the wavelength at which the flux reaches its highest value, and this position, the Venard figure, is 7439.89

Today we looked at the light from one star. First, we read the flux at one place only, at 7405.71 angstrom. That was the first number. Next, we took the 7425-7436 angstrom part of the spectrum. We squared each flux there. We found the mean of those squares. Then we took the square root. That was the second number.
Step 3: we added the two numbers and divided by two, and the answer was 17.4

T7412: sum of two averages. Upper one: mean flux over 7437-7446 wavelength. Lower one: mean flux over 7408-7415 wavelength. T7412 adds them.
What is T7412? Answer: 34.9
